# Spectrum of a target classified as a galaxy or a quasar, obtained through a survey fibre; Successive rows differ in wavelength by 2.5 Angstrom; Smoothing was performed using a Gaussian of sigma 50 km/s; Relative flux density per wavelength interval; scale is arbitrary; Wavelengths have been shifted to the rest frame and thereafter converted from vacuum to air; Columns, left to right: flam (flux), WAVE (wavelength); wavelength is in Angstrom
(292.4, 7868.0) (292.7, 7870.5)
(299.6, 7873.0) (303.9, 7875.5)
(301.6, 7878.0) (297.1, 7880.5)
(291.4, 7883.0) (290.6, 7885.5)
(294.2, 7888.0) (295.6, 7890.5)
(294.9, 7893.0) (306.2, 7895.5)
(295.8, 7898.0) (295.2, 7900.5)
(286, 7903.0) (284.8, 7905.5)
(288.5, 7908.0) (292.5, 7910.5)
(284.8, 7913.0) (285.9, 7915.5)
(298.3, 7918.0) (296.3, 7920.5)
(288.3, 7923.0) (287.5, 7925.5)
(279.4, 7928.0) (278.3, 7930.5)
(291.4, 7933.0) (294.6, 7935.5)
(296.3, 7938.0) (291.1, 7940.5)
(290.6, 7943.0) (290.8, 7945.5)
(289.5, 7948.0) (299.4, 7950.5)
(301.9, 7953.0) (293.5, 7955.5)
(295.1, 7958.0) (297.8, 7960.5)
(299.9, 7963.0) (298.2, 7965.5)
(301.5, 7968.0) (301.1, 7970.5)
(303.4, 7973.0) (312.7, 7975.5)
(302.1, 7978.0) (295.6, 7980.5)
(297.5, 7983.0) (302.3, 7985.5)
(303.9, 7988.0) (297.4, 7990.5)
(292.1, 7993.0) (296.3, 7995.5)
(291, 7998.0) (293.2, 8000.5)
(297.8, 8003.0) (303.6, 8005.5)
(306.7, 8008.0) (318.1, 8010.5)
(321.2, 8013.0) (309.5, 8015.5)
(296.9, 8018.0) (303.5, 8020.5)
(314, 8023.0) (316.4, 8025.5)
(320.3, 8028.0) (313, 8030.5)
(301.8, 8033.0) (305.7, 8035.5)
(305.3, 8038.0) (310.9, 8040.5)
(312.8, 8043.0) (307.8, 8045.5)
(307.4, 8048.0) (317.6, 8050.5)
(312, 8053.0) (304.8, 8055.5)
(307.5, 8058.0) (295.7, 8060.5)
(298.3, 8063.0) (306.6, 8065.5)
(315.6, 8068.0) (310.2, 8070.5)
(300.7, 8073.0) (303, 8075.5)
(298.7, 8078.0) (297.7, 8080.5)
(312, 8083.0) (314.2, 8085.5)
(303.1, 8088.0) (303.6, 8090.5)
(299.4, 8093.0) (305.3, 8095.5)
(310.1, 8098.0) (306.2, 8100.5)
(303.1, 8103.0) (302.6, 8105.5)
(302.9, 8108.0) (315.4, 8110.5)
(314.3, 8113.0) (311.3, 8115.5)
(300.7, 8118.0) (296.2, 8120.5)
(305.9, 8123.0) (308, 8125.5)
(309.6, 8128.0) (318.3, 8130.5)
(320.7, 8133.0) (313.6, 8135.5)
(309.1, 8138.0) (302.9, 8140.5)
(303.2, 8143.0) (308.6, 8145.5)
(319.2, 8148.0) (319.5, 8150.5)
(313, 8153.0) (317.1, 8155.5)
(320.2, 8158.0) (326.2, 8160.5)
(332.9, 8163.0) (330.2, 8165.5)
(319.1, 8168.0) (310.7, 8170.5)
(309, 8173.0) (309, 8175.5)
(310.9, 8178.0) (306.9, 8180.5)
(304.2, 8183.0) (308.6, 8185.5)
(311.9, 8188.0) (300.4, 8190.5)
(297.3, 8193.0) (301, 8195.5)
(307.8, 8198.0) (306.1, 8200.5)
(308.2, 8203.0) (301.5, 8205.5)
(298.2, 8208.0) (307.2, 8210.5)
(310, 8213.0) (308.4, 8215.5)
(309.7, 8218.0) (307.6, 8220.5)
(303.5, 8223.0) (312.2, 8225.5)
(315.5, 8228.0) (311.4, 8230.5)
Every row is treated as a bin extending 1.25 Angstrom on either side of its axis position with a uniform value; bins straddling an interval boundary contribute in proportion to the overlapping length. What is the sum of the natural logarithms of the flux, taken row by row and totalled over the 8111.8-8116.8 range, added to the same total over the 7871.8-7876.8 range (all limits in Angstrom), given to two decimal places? 22.91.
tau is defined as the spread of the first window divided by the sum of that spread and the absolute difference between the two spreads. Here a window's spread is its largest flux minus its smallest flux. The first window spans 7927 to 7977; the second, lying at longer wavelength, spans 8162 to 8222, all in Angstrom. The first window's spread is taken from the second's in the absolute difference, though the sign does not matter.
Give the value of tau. 0.97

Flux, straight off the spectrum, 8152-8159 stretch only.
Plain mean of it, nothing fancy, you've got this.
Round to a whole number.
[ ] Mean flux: 317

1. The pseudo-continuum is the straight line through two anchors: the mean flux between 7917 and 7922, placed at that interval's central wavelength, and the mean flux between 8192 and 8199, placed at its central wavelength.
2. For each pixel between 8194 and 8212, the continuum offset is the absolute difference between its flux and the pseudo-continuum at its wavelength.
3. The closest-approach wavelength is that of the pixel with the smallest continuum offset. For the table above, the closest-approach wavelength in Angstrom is 8205.5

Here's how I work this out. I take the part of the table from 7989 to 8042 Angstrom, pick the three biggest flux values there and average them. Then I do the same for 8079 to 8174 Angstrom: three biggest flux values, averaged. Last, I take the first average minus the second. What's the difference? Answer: -10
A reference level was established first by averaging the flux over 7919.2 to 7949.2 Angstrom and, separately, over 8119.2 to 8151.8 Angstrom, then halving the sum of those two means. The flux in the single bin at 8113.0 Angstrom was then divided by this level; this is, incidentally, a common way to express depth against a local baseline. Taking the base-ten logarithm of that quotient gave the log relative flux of 0.020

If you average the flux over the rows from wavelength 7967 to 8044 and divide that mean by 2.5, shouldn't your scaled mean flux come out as 121.9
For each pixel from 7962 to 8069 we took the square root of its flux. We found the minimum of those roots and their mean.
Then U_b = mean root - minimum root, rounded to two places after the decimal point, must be 0.41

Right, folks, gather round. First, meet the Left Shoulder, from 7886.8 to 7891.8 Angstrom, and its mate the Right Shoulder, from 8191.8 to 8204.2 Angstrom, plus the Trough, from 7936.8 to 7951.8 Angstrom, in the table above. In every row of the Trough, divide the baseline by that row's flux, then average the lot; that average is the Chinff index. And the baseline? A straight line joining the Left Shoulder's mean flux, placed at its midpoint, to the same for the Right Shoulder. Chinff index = 1.01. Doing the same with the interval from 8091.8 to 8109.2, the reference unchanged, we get 0.99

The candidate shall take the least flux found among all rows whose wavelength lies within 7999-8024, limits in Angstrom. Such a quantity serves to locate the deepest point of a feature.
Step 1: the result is 293.2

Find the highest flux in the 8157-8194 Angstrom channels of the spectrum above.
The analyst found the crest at 332.9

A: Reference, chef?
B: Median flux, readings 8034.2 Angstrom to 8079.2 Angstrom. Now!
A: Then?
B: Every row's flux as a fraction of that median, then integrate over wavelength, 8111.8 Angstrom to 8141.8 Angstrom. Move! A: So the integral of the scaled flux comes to 30.2 Angstrom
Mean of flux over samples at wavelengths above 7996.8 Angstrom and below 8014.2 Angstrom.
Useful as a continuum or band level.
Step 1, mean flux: 305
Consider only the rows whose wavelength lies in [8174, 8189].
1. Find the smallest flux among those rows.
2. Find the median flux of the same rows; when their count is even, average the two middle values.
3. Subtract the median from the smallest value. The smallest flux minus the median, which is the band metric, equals -4.6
